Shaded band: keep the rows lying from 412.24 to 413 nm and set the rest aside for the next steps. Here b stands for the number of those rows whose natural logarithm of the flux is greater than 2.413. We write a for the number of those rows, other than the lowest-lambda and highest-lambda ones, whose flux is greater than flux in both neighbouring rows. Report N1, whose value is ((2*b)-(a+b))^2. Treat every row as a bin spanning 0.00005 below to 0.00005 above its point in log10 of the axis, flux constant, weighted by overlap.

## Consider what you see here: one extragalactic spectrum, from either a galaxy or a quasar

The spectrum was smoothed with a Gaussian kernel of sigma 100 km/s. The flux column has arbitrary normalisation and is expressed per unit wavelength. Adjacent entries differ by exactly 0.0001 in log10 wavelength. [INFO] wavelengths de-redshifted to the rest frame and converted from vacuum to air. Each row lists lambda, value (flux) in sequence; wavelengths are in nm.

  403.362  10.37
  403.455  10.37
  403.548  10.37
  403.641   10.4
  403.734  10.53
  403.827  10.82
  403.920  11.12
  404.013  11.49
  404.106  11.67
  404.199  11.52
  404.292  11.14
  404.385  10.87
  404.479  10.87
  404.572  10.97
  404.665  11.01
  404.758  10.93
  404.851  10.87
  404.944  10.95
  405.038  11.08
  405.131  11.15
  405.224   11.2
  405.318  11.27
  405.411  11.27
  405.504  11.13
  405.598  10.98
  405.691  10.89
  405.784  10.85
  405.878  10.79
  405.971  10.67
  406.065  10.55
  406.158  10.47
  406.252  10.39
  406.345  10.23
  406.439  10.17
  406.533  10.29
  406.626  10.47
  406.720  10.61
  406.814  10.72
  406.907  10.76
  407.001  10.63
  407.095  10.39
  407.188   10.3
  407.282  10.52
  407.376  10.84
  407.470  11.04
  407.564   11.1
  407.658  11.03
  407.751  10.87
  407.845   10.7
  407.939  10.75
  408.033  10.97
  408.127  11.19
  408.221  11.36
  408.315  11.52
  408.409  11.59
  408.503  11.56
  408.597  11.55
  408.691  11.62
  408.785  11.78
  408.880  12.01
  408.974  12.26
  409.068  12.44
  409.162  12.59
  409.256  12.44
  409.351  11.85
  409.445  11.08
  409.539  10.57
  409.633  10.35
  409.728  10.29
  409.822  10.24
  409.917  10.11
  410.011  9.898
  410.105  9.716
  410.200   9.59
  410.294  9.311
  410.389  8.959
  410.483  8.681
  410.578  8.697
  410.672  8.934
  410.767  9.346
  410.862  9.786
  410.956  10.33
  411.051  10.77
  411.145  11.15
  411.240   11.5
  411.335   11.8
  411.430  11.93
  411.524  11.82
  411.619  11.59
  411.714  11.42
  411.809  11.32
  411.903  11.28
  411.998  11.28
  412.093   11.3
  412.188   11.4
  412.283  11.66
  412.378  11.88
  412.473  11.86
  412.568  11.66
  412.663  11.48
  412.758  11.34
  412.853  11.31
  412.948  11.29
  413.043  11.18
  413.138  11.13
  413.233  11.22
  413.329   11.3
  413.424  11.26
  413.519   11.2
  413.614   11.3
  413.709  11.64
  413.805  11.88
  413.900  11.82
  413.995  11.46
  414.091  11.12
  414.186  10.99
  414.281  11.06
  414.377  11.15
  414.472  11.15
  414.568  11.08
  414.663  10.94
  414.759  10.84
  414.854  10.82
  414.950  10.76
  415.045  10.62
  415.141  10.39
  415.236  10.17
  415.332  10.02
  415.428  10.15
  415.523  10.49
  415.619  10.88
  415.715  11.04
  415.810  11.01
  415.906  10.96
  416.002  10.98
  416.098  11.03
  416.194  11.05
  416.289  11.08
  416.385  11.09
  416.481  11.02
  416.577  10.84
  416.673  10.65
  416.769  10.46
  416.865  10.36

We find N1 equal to 49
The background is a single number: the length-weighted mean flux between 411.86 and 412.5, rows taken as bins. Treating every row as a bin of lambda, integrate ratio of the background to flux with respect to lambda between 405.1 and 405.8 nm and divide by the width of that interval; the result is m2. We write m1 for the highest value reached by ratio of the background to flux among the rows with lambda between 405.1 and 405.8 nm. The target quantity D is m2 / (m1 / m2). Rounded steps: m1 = 1.06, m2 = 1.04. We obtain 1.01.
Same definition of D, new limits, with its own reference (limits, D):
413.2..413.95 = 0.98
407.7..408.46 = 1.00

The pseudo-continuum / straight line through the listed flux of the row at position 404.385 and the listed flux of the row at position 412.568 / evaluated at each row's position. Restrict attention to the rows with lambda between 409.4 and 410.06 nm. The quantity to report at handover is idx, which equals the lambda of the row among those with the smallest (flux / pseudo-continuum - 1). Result 410.011 nm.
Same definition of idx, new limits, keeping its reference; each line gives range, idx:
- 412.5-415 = 414.950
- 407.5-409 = 407.845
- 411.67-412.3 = 411.998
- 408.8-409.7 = 409.633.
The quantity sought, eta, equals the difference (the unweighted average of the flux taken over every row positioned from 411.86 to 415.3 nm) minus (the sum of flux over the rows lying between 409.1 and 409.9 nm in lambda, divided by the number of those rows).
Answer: 0.1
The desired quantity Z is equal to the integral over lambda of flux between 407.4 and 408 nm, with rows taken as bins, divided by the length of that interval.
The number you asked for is 10.9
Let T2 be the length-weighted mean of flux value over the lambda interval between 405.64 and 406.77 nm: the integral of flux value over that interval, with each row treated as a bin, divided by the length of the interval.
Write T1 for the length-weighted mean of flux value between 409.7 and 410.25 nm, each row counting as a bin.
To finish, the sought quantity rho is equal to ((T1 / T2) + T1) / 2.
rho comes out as 5.5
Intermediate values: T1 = 10.0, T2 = 10.5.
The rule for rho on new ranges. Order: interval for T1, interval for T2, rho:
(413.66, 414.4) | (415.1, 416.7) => 6.2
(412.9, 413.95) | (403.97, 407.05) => 6.2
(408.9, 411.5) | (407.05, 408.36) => 5.8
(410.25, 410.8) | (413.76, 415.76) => 4.9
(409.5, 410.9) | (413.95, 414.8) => 5.2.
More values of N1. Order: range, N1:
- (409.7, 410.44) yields 0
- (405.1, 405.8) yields 9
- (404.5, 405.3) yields 0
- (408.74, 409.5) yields 36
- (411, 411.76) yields 25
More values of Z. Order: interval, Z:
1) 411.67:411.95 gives 11.4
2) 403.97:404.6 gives 11.2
